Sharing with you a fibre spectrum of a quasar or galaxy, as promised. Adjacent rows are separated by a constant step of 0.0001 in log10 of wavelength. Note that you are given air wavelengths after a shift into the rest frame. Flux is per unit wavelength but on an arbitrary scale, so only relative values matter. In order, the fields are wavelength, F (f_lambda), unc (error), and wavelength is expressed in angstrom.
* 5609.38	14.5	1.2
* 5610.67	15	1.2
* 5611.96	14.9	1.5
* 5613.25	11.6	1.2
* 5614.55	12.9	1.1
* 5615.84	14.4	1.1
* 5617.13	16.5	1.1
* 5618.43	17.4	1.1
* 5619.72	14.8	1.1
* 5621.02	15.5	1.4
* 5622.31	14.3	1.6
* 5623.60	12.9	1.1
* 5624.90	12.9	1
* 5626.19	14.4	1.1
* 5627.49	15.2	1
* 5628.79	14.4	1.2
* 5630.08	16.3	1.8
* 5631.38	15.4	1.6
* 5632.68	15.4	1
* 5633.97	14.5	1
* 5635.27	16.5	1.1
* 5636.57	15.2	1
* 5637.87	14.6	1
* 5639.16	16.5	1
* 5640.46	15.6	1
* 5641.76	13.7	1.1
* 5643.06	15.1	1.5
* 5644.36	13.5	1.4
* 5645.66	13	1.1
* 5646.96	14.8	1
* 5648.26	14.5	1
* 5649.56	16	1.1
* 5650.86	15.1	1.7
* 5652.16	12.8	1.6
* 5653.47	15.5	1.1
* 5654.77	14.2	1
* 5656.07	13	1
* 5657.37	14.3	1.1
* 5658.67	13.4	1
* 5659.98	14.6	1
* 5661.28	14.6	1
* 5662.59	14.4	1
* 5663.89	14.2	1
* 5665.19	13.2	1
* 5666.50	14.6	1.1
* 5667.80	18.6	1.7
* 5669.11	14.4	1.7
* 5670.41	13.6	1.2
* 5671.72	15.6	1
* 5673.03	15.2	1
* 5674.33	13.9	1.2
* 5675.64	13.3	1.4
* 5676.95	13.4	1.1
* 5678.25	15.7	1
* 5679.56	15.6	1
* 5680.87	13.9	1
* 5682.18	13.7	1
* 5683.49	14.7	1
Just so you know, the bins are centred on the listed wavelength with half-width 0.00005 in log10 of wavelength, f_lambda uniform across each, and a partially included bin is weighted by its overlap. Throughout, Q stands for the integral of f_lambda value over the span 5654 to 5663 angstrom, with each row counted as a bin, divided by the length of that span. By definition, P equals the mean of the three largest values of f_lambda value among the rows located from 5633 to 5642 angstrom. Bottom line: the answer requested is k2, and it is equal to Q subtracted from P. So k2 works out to 2.1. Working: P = 16.2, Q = 14.1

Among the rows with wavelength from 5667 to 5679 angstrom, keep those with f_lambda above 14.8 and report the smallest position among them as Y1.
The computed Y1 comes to 5667.80 angstrom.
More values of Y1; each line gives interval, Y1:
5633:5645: 5635.27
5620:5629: 5621.02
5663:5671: 5667.80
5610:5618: 5610.67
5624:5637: 5627.49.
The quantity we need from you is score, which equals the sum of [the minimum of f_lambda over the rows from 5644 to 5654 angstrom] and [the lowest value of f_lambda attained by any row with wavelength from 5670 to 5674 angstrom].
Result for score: 26.4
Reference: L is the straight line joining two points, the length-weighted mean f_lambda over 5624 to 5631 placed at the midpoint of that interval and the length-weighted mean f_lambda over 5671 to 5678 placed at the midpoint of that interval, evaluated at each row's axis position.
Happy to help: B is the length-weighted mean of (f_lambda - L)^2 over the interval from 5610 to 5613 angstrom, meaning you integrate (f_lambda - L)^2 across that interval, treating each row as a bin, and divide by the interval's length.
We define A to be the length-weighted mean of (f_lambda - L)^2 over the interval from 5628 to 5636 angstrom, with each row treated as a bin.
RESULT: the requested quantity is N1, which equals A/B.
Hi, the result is 1.0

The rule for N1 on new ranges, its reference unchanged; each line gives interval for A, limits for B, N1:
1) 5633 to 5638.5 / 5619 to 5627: 0.9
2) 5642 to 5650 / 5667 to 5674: 0.2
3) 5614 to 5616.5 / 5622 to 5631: 1.1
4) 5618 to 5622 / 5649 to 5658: 1.9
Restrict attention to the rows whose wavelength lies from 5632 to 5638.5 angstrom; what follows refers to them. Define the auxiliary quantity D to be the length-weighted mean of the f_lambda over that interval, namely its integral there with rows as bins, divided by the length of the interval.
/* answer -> 15.24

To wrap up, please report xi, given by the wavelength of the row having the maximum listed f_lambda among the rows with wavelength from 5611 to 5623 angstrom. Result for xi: 5618.43 angstrom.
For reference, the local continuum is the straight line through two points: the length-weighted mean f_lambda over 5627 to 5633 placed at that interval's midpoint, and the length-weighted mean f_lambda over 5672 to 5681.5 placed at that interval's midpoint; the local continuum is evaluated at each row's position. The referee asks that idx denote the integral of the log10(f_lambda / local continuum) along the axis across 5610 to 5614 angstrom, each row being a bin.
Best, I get -0.229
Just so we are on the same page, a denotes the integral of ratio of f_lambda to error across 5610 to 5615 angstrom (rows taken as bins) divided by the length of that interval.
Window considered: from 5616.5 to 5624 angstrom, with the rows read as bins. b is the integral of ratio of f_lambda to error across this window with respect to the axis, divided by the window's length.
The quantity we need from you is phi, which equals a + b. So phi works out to 23.6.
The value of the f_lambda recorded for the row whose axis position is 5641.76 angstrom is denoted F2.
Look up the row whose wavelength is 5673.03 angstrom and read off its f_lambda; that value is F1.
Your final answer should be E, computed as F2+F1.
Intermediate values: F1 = 15.2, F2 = 13.7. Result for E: 28.9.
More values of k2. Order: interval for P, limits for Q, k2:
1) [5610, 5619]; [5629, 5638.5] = 0.9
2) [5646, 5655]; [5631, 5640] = 0.1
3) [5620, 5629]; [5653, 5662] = 0.8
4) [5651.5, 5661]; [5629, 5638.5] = -0.6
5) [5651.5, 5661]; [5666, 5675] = -0.3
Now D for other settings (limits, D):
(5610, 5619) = 14.65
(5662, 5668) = 14.75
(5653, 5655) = 14.94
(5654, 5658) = 13.90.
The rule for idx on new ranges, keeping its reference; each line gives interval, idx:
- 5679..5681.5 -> 0.022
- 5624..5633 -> -0.159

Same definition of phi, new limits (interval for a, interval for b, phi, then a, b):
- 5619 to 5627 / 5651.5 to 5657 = 24.3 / 12.0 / 12.35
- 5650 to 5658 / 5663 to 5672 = 24.3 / 11.9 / 12.36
